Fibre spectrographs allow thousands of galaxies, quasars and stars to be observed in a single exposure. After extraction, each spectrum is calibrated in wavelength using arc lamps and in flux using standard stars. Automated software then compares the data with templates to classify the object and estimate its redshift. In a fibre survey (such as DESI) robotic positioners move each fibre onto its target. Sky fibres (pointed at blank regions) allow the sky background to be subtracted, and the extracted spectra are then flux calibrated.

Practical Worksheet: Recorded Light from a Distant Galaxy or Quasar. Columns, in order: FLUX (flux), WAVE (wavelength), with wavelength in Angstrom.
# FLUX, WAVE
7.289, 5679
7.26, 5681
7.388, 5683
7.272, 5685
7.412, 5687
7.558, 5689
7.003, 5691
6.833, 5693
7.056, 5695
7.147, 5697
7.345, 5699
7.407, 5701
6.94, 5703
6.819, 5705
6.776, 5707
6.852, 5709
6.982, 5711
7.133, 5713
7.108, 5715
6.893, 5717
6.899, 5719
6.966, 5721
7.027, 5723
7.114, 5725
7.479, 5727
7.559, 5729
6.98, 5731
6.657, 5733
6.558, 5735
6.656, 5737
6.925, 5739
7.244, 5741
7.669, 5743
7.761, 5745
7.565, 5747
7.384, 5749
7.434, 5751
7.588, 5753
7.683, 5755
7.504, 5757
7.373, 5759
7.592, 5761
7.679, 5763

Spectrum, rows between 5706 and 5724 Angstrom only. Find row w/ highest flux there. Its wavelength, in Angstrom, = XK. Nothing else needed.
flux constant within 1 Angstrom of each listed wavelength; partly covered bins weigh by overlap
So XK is 5713 Angstrom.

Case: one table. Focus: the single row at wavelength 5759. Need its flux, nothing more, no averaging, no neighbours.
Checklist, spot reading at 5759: 7.373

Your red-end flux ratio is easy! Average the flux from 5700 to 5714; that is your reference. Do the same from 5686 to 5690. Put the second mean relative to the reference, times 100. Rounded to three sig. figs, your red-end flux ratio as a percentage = 107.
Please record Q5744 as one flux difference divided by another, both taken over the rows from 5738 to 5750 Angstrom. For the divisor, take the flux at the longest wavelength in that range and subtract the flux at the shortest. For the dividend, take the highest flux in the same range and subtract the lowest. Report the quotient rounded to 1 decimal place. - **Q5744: 1.8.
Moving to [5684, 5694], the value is -1.7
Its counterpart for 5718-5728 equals 1.0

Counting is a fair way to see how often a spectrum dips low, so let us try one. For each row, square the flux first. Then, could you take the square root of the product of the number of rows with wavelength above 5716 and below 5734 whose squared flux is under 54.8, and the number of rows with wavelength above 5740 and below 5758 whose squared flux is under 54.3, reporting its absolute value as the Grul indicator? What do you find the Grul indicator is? 2.6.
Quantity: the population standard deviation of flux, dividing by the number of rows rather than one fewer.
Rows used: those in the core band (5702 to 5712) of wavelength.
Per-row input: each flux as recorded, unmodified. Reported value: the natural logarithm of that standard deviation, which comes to -2.6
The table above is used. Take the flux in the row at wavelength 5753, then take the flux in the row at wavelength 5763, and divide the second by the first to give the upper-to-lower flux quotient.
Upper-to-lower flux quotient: 1.01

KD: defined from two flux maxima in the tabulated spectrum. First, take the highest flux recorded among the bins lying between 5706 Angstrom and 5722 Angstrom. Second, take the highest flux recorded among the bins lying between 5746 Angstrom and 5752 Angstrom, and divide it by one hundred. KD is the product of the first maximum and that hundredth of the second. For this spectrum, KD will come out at 0.540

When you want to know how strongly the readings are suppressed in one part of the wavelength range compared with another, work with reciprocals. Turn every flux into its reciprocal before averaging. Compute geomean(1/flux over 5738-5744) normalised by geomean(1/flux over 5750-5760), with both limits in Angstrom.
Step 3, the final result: 1.03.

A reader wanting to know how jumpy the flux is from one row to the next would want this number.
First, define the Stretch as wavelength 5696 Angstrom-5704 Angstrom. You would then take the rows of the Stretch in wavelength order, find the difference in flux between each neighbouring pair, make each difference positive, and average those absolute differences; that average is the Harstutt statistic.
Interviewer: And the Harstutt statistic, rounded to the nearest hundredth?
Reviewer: 0.24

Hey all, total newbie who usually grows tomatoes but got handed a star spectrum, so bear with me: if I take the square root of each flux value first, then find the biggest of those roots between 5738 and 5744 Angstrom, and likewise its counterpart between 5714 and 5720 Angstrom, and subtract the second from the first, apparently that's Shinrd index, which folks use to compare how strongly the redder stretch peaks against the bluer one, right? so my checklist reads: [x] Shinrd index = 0.10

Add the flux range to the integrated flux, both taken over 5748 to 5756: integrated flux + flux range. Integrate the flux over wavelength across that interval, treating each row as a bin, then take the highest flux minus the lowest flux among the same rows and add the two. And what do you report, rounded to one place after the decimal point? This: 60.5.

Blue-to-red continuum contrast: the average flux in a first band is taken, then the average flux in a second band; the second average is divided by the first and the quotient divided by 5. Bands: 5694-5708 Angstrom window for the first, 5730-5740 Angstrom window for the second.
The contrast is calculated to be 0.191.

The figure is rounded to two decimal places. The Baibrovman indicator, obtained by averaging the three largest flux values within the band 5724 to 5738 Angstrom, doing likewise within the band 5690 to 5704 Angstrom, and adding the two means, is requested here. 14.68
